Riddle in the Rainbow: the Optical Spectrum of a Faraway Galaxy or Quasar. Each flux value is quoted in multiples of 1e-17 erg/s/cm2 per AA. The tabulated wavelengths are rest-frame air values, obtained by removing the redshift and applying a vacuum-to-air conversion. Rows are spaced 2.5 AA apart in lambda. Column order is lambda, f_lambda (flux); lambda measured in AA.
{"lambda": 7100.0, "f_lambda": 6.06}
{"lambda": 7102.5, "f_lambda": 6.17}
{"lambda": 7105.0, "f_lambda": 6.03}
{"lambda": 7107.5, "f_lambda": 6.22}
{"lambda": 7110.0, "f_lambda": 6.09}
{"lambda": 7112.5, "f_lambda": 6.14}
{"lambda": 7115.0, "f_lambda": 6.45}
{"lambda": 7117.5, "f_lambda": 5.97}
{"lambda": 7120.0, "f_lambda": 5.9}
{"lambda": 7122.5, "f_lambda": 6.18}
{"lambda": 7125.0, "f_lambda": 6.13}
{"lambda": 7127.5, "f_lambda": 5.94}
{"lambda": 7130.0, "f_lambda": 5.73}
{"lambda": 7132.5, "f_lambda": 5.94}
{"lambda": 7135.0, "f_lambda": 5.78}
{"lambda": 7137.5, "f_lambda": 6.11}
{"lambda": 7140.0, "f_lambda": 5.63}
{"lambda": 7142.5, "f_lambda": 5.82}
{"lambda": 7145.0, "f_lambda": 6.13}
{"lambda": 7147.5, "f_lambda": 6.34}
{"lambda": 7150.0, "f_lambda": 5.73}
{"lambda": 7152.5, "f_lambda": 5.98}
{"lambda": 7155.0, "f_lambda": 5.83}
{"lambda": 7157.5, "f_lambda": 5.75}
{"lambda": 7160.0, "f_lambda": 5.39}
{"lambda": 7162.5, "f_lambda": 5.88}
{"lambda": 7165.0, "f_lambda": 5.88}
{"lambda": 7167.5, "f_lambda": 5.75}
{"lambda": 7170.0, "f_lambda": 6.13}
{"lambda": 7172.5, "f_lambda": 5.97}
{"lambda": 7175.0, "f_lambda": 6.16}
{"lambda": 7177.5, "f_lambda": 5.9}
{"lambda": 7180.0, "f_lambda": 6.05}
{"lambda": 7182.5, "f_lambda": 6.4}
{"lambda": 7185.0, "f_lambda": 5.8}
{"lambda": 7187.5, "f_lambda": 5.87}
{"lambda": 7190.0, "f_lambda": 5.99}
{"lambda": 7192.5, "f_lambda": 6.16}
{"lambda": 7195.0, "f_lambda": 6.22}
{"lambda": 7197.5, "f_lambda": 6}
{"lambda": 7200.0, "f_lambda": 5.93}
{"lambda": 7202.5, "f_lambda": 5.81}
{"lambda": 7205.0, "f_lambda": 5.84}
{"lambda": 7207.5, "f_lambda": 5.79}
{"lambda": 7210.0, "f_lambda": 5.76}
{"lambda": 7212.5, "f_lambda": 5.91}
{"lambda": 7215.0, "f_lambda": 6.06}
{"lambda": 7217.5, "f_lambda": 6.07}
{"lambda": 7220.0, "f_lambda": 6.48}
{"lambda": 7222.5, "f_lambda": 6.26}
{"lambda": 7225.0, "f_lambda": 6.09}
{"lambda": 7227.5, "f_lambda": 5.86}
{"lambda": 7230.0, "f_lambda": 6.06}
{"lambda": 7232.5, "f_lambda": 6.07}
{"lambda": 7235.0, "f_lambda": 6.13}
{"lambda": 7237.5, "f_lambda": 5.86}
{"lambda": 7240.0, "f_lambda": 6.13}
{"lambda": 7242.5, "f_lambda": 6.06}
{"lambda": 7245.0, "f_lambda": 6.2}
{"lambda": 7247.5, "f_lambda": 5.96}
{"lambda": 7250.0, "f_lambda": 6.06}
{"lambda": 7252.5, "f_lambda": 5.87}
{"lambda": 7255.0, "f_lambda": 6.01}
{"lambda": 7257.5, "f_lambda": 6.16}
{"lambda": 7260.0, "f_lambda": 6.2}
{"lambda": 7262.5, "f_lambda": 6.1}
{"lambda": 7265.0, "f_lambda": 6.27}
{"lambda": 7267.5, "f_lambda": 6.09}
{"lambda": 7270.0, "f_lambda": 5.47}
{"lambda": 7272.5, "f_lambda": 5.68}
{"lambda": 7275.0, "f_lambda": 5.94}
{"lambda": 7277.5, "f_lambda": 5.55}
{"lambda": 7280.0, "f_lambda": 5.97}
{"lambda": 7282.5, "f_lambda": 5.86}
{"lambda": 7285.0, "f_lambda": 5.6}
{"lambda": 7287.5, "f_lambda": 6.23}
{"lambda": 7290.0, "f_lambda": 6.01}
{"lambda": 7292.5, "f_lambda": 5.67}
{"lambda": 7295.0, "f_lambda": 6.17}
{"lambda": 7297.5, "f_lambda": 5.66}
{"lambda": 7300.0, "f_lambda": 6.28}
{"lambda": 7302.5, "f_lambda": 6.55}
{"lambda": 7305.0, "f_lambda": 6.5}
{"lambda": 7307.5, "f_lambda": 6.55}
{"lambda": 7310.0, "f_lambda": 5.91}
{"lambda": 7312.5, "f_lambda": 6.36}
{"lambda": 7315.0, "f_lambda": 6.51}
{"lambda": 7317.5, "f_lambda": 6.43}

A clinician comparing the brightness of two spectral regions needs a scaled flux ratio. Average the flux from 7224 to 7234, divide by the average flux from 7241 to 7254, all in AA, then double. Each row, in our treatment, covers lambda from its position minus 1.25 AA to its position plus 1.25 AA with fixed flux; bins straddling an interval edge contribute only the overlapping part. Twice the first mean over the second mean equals 2.00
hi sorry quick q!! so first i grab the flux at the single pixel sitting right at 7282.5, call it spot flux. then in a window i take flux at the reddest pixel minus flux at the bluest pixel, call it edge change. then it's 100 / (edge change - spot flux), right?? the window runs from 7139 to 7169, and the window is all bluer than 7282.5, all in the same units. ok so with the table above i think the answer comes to -17.4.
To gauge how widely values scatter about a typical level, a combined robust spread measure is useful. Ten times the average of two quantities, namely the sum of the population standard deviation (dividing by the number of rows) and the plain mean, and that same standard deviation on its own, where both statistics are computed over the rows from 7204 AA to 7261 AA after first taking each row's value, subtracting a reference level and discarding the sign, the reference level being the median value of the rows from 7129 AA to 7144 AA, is 2.80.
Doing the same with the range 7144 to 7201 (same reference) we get 2.76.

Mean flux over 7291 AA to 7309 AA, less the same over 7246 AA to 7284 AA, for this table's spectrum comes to 0.25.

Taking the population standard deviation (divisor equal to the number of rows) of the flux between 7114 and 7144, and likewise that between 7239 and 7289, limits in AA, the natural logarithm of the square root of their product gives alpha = -1.51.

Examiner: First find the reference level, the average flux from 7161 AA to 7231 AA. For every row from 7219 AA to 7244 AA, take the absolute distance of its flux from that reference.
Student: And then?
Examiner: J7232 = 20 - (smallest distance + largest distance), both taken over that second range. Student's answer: 19.5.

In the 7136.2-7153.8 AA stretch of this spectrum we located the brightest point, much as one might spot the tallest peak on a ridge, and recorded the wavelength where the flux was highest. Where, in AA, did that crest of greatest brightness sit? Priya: 7147.5 AA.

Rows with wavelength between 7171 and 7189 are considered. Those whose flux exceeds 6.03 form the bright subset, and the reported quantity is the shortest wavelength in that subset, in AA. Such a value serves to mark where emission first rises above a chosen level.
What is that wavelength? 7175.0 AA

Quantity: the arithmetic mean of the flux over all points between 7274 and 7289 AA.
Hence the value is 5.86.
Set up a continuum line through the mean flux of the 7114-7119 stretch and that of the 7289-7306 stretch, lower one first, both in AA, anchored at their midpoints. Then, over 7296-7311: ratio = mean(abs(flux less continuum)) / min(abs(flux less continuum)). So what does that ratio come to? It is 2.1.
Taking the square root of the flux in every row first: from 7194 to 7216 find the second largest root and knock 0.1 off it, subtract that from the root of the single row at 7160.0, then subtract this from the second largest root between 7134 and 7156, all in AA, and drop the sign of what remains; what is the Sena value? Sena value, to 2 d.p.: 2.52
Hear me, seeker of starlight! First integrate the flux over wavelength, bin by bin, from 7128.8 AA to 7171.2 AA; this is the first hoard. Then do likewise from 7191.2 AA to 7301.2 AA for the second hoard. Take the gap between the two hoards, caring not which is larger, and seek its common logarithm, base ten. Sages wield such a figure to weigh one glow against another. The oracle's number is 2.61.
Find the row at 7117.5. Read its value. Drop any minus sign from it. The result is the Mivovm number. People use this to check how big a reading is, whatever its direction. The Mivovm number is 5.97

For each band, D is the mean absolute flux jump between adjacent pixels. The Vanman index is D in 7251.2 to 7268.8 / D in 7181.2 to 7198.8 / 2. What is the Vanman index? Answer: 0.31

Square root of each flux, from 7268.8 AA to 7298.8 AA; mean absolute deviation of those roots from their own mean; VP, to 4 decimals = 0.0440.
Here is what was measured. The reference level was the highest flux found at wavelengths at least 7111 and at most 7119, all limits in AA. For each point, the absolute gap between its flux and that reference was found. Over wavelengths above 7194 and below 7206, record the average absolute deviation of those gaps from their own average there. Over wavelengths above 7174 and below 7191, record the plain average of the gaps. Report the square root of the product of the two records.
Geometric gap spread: 0.23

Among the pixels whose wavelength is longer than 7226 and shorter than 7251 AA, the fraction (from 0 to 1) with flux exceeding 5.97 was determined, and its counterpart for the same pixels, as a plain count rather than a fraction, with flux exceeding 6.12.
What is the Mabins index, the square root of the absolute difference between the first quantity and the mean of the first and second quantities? 1.1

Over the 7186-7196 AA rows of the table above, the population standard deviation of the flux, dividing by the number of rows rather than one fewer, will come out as 0.14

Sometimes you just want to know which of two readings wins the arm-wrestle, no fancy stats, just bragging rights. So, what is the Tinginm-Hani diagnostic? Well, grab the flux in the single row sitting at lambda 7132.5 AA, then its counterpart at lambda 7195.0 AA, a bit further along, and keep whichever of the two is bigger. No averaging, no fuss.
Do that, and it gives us 6.22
